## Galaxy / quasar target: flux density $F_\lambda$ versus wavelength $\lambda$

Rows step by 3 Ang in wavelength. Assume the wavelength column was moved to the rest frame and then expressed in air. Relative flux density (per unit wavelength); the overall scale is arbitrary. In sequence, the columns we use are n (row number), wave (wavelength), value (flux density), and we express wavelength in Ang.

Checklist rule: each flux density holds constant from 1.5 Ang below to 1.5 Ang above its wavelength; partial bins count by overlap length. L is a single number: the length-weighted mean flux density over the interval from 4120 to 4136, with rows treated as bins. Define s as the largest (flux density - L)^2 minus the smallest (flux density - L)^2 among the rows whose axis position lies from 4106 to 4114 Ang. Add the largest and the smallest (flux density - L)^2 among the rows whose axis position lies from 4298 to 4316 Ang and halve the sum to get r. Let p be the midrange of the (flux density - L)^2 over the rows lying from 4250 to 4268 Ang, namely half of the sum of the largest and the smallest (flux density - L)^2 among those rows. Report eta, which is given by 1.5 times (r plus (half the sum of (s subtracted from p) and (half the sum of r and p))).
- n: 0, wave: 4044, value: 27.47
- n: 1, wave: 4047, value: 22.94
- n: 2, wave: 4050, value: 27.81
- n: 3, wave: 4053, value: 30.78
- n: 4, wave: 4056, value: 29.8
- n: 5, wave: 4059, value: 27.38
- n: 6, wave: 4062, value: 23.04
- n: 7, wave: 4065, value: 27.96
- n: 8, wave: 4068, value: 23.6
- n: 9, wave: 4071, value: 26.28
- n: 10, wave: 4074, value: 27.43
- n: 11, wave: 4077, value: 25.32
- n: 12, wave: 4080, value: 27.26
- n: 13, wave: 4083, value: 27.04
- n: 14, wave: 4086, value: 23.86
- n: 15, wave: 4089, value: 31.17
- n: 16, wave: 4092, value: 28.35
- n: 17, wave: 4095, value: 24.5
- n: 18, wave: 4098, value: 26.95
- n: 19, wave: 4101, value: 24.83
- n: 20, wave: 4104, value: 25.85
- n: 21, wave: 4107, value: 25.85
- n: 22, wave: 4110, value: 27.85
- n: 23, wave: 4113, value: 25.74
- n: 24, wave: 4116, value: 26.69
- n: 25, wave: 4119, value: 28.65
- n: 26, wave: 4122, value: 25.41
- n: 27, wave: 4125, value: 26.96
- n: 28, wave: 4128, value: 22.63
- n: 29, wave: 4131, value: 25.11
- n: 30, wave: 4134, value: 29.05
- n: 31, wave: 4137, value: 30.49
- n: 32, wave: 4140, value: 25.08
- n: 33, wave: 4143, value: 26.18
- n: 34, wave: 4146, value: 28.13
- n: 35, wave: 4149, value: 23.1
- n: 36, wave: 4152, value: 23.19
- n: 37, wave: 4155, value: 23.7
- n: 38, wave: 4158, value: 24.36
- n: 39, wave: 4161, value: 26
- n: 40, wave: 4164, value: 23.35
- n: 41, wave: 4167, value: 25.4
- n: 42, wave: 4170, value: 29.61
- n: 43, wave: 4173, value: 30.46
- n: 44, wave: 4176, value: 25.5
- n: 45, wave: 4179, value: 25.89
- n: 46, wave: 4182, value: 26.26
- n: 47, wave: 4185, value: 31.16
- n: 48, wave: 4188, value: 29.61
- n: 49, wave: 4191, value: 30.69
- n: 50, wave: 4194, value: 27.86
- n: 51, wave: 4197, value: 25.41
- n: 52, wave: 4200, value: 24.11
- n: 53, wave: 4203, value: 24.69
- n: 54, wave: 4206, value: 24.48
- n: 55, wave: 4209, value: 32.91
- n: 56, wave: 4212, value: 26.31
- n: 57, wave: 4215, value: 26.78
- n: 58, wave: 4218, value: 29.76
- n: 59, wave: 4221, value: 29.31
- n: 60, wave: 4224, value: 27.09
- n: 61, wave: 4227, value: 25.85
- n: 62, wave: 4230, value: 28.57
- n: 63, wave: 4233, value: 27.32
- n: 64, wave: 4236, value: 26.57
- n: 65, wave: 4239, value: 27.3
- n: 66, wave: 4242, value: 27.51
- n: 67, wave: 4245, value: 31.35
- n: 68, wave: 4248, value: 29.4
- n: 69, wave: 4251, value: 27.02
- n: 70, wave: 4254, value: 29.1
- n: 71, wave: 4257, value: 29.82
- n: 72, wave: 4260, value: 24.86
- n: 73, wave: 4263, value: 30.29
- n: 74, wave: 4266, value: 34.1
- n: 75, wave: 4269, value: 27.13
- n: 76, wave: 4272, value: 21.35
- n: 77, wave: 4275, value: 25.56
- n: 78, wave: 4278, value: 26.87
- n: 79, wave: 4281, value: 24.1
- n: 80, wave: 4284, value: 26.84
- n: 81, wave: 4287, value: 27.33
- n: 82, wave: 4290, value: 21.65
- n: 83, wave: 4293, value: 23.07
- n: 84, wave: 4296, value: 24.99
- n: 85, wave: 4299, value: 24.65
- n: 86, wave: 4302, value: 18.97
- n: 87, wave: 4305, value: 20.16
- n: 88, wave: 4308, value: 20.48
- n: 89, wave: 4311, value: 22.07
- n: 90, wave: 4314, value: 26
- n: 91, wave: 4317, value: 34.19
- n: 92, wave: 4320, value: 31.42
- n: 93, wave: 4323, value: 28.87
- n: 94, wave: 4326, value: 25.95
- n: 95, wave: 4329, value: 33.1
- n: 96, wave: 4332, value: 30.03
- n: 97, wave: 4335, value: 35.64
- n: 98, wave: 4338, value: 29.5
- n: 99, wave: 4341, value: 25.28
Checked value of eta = 82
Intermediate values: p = 32.7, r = 25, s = 3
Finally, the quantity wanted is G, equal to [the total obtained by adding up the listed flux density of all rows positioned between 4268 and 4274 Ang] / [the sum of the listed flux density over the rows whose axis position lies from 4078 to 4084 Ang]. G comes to 0.89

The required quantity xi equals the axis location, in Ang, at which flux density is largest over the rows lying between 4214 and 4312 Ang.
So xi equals 4266 Ang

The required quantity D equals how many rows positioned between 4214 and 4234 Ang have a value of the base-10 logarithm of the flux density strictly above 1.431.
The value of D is 5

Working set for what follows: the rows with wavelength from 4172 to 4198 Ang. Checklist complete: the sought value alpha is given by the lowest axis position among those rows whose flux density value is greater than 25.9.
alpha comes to 4173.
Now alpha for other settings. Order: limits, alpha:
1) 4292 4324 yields 4314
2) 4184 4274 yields 4185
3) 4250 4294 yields 4251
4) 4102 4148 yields 4110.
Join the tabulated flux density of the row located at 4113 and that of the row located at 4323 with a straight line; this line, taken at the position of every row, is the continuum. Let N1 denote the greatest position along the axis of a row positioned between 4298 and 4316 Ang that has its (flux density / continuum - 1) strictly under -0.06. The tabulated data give 4314 Ang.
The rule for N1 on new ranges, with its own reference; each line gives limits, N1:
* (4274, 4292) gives 4290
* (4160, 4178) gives 4164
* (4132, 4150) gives 4149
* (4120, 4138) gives 4128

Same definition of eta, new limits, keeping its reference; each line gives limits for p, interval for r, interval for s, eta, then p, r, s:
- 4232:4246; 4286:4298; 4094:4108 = 33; 14.1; 10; 2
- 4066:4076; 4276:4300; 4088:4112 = 3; 3.1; 10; 26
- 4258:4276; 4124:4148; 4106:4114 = 52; 32.4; 10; 3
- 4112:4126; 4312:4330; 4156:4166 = 60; 3.4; 33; 7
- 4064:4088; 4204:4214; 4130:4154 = 33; 3.1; 23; 20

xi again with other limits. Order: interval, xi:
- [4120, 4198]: 4185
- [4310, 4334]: 4317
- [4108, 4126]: 4119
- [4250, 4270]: 4266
